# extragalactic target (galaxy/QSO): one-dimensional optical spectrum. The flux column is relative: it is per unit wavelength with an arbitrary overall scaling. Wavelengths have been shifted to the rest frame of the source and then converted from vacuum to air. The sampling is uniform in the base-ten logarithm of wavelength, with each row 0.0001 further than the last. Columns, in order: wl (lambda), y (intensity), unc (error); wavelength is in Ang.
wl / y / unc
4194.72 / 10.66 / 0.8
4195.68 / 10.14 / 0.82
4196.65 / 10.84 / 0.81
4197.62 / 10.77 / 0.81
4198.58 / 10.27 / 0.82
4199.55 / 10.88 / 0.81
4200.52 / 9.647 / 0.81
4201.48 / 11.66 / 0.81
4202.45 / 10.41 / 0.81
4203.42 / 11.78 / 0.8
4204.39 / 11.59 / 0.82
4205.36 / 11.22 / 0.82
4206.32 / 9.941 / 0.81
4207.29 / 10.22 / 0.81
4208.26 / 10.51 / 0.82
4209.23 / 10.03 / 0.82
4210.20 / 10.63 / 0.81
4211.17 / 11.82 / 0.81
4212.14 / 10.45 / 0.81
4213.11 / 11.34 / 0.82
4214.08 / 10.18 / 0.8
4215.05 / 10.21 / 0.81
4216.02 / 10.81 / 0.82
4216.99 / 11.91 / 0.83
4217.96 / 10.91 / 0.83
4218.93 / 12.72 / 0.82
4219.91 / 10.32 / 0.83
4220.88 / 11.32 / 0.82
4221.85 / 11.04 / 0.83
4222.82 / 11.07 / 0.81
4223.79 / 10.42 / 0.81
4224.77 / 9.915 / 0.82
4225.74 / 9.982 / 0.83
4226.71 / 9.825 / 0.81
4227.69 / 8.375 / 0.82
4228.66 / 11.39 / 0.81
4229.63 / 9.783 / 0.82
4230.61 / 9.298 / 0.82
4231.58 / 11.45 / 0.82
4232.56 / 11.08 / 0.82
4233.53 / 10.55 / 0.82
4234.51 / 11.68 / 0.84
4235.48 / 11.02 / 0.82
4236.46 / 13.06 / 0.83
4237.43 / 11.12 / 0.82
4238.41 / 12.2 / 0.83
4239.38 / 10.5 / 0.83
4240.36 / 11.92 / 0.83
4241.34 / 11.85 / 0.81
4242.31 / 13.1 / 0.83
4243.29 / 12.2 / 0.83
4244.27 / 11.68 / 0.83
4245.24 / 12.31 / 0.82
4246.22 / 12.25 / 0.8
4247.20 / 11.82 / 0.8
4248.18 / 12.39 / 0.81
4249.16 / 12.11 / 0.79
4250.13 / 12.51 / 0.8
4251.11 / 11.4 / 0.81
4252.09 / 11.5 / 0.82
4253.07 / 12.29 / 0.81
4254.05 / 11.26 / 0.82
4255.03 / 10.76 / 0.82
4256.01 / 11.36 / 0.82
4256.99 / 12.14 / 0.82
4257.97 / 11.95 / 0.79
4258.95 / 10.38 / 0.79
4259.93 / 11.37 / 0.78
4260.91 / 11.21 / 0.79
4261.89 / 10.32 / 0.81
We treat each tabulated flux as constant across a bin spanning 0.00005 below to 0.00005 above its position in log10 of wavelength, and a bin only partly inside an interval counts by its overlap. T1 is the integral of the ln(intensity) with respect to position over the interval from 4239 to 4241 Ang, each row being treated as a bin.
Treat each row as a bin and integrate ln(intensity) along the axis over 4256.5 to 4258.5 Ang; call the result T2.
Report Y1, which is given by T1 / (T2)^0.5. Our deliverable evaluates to 2.16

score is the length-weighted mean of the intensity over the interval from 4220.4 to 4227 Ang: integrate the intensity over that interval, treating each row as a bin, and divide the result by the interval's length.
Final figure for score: 10.5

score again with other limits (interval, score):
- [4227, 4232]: 10.0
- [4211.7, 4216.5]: 10.6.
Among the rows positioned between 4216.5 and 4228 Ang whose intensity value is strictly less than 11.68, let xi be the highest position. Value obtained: 4227.69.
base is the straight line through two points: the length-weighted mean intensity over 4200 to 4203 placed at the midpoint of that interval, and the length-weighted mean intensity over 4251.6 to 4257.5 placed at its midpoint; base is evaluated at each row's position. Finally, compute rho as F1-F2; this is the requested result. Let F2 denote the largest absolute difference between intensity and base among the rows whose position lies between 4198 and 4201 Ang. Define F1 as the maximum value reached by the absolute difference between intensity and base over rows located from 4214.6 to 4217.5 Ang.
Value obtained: 0.10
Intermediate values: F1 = 1.03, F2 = 0.9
